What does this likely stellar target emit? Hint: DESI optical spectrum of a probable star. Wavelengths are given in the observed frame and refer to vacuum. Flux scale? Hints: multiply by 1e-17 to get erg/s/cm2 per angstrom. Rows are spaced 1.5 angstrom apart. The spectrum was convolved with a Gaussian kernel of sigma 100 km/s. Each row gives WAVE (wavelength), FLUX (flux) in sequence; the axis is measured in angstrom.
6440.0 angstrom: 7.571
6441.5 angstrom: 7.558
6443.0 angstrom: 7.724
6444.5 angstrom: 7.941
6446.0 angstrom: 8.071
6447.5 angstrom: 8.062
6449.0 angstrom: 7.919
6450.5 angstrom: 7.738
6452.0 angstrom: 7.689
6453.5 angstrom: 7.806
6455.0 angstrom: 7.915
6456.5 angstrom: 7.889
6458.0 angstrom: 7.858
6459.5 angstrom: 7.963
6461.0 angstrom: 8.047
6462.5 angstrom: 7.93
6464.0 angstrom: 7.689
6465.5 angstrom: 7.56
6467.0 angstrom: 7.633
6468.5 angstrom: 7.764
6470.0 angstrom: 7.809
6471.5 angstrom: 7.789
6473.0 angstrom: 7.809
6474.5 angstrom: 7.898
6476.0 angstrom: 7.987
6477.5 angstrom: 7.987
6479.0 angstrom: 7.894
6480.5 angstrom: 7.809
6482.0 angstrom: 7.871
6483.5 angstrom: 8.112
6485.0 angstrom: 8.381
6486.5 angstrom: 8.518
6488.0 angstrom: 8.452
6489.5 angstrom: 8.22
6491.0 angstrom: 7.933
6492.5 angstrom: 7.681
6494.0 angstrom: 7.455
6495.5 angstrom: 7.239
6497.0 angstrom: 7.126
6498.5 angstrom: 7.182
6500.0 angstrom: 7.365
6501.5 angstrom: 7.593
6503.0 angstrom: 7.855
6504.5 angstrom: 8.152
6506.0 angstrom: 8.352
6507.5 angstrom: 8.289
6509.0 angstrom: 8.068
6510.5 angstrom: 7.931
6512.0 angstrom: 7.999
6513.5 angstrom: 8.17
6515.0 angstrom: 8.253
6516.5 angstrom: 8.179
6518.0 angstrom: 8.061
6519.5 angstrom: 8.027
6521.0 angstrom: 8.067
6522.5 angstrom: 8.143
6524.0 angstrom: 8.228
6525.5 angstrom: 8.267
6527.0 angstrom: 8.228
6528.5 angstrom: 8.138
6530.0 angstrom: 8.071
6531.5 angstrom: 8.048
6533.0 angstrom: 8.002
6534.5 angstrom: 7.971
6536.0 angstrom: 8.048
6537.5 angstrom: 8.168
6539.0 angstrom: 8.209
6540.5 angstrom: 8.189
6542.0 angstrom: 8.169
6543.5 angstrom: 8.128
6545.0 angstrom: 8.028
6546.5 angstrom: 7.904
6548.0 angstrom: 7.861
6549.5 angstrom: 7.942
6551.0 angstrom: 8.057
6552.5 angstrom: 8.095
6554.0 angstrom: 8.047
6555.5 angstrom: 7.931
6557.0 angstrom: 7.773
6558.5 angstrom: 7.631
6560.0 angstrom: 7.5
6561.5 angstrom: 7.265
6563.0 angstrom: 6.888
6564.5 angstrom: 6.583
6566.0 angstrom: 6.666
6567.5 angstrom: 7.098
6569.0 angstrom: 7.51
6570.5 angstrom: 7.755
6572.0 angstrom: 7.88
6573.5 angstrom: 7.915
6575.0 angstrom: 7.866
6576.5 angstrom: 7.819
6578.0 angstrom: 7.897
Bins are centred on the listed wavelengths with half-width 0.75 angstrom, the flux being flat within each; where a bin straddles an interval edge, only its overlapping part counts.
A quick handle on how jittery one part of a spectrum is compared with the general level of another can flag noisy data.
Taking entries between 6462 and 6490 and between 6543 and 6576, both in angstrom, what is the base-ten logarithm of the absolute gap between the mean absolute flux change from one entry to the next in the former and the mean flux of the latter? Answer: 0.877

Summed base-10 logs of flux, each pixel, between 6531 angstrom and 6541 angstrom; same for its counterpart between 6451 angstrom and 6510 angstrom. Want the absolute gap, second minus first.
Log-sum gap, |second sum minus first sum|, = 29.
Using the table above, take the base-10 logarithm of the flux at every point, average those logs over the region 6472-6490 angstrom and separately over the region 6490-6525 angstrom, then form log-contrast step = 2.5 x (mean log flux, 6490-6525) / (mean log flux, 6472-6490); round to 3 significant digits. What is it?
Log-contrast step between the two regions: 2.47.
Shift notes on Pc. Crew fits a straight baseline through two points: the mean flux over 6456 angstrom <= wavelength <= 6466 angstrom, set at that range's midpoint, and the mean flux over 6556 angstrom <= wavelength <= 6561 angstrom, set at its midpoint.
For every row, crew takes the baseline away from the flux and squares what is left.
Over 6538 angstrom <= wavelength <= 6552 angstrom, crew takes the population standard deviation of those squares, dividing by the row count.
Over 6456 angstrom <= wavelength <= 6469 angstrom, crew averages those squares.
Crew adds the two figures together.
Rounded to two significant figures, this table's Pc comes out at 0.11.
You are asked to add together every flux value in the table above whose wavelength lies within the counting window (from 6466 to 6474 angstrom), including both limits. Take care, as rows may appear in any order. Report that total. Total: 39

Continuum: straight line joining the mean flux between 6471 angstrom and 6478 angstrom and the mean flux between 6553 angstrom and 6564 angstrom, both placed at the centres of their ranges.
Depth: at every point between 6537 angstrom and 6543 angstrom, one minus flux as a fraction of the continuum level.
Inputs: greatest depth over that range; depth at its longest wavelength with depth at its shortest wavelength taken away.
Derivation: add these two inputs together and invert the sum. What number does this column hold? -14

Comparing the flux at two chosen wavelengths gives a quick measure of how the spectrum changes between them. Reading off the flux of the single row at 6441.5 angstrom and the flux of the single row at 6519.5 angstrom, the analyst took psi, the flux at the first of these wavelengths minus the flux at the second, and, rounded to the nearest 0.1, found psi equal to -0.5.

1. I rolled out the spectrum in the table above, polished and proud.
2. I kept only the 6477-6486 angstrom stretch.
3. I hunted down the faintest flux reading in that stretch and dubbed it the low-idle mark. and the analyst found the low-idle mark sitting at 7.809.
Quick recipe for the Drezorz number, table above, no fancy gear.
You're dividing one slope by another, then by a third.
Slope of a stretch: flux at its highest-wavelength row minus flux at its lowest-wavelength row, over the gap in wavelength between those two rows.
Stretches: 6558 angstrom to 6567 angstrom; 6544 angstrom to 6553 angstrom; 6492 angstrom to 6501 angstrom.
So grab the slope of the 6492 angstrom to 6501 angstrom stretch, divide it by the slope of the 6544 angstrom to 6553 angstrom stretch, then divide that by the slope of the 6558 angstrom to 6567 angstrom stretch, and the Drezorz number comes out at 37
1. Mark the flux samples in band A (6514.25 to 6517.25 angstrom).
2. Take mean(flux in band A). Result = 8.2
